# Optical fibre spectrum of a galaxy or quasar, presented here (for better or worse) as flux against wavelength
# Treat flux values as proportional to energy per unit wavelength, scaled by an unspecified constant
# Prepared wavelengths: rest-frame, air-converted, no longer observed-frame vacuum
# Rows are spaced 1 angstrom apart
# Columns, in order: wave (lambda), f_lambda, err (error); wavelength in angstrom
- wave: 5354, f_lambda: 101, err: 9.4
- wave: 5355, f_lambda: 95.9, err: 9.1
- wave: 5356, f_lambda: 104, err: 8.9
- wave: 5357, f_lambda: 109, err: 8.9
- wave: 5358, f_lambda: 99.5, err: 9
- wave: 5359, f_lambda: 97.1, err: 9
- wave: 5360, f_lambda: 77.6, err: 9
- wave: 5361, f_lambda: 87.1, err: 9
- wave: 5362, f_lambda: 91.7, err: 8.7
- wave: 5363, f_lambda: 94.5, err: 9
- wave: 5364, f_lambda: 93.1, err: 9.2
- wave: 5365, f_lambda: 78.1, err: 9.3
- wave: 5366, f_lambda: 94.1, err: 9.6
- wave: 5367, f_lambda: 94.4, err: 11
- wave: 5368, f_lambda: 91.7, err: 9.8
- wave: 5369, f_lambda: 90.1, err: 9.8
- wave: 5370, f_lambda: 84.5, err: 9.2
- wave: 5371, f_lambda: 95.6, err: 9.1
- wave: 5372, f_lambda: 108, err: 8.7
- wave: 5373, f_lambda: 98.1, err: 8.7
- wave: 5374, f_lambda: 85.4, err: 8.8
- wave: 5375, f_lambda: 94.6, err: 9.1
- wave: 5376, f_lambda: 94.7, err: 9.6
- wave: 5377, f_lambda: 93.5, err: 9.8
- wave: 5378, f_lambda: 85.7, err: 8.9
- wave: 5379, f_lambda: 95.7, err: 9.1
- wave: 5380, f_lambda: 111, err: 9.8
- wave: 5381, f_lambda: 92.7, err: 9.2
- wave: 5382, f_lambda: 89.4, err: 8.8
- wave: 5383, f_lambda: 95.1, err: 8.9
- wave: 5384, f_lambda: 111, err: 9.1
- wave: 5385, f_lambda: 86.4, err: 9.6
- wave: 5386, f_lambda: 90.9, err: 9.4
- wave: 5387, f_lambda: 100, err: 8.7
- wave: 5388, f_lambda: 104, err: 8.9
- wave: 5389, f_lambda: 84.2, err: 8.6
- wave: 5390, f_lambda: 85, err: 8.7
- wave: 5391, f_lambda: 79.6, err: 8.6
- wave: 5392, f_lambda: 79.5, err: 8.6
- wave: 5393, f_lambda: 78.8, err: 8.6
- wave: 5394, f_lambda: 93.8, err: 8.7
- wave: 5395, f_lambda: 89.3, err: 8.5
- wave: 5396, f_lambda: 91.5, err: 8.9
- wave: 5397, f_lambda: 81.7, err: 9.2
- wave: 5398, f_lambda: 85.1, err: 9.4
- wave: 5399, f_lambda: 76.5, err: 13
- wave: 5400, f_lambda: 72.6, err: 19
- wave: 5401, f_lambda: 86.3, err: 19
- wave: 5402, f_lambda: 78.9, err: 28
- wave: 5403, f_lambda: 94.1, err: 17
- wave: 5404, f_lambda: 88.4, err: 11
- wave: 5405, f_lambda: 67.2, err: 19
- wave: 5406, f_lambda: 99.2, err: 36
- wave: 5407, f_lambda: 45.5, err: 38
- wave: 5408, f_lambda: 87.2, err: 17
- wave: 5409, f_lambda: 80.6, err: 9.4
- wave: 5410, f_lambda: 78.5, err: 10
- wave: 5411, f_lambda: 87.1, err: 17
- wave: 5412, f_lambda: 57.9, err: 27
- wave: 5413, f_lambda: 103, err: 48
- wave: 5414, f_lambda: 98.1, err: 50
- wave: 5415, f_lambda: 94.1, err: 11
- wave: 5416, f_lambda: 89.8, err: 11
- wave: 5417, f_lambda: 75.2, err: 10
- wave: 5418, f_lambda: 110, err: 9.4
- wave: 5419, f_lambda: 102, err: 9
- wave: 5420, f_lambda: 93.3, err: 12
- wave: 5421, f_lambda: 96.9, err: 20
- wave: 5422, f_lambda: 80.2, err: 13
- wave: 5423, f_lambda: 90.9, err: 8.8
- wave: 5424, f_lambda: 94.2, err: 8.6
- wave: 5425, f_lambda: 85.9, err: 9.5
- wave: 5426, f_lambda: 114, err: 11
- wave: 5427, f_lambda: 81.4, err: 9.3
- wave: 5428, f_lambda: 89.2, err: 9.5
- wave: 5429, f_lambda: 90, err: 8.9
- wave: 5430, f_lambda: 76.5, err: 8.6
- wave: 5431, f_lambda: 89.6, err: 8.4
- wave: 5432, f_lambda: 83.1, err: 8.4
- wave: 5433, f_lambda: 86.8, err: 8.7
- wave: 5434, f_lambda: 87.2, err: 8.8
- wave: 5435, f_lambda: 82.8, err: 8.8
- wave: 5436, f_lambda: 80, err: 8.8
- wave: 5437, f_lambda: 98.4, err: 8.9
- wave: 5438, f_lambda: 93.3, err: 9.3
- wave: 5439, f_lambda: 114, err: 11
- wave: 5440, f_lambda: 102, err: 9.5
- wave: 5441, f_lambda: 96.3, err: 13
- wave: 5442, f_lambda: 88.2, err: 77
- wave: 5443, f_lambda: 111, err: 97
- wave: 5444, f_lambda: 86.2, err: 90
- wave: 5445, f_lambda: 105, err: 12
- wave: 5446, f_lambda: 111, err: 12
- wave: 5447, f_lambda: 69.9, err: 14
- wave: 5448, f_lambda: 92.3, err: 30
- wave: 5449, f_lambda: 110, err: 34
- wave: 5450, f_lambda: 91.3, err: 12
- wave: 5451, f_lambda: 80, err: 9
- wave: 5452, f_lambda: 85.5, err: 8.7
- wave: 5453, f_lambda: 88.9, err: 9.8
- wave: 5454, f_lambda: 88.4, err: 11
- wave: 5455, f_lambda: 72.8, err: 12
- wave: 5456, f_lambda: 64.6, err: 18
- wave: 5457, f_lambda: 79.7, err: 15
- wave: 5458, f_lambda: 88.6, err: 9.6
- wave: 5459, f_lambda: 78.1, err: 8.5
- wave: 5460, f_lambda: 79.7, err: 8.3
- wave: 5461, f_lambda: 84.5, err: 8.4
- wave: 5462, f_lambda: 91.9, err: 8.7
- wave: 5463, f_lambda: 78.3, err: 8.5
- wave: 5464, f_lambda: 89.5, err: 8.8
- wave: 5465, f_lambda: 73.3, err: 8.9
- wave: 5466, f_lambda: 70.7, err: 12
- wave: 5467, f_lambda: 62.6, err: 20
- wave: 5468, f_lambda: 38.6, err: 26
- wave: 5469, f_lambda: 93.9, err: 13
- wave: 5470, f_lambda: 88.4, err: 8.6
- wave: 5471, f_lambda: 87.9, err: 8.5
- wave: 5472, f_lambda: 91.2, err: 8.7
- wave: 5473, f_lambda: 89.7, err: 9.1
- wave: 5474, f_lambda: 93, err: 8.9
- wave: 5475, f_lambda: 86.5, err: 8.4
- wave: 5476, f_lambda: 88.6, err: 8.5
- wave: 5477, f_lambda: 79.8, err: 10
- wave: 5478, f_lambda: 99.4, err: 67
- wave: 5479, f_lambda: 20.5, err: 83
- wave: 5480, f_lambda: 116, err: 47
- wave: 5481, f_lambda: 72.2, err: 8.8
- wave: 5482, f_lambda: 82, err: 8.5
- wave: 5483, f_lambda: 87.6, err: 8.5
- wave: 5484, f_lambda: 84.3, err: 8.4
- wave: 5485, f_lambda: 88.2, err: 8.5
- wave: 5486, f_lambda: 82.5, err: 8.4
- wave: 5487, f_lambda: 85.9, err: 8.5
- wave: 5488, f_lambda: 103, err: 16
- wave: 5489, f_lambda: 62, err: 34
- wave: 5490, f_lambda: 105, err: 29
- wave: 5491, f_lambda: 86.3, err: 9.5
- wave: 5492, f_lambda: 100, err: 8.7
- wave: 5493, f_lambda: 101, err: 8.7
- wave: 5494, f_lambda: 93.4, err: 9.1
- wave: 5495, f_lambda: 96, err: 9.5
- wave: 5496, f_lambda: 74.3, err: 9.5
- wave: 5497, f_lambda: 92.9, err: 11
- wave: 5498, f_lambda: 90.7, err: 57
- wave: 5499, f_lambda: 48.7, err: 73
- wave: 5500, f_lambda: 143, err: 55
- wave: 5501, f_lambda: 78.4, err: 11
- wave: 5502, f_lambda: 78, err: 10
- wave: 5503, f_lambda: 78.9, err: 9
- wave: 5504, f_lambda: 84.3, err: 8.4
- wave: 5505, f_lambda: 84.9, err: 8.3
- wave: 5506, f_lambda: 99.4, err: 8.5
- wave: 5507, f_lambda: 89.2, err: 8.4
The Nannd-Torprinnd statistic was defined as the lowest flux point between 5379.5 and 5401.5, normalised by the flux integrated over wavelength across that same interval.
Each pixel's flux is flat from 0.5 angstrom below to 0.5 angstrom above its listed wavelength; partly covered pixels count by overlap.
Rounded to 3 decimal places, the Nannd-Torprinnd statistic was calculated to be 0.037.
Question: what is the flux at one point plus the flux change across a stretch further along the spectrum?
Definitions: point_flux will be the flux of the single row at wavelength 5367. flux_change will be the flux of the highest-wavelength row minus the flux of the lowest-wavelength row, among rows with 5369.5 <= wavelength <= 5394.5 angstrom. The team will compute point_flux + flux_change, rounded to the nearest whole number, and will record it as 104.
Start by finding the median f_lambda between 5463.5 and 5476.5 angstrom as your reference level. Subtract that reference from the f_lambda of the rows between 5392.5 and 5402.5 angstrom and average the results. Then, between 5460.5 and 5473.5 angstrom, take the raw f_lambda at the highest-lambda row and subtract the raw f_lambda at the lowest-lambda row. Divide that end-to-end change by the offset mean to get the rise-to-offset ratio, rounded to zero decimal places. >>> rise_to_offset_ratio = -1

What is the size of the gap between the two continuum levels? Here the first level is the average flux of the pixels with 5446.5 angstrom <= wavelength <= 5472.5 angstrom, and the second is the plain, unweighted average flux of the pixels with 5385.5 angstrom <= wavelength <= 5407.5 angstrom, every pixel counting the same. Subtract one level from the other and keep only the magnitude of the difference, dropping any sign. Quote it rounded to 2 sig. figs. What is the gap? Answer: 2.6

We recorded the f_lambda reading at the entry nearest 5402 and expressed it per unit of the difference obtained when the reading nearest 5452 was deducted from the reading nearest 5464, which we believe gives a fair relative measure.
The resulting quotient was 20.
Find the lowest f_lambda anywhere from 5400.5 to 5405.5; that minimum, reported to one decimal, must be 67.2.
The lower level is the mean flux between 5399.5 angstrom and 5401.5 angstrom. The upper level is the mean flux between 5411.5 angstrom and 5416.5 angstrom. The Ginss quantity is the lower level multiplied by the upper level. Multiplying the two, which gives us 7038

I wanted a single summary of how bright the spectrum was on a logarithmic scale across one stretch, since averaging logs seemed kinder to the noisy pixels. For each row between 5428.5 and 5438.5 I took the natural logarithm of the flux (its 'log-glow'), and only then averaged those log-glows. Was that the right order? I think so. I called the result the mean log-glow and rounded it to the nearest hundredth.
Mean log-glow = 4.46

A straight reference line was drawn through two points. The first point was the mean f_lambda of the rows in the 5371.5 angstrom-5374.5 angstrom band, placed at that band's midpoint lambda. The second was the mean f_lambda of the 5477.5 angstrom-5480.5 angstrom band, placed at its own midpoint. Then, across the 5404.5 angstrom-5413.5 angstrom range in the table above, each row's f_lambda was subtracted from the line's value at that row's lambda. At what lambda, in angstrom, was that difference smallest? 5413 angstrom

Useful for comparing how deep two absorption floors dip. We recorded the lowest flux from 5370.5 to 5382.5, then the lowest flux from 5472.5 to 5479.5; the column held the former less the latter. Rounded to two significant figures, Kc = 65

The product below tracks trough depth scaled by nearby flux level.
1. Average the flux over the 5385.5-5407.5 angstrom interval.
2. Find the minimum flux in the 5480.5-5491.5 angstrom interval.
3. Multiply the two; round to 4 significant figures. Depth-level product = 5220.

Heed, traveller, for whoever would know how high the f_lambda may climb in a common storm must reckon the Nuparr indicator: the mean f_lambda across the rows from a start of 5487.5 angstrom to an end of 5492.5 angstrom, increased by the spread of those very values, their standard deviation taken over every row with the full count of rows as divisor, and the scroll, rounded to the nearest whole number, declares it 107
